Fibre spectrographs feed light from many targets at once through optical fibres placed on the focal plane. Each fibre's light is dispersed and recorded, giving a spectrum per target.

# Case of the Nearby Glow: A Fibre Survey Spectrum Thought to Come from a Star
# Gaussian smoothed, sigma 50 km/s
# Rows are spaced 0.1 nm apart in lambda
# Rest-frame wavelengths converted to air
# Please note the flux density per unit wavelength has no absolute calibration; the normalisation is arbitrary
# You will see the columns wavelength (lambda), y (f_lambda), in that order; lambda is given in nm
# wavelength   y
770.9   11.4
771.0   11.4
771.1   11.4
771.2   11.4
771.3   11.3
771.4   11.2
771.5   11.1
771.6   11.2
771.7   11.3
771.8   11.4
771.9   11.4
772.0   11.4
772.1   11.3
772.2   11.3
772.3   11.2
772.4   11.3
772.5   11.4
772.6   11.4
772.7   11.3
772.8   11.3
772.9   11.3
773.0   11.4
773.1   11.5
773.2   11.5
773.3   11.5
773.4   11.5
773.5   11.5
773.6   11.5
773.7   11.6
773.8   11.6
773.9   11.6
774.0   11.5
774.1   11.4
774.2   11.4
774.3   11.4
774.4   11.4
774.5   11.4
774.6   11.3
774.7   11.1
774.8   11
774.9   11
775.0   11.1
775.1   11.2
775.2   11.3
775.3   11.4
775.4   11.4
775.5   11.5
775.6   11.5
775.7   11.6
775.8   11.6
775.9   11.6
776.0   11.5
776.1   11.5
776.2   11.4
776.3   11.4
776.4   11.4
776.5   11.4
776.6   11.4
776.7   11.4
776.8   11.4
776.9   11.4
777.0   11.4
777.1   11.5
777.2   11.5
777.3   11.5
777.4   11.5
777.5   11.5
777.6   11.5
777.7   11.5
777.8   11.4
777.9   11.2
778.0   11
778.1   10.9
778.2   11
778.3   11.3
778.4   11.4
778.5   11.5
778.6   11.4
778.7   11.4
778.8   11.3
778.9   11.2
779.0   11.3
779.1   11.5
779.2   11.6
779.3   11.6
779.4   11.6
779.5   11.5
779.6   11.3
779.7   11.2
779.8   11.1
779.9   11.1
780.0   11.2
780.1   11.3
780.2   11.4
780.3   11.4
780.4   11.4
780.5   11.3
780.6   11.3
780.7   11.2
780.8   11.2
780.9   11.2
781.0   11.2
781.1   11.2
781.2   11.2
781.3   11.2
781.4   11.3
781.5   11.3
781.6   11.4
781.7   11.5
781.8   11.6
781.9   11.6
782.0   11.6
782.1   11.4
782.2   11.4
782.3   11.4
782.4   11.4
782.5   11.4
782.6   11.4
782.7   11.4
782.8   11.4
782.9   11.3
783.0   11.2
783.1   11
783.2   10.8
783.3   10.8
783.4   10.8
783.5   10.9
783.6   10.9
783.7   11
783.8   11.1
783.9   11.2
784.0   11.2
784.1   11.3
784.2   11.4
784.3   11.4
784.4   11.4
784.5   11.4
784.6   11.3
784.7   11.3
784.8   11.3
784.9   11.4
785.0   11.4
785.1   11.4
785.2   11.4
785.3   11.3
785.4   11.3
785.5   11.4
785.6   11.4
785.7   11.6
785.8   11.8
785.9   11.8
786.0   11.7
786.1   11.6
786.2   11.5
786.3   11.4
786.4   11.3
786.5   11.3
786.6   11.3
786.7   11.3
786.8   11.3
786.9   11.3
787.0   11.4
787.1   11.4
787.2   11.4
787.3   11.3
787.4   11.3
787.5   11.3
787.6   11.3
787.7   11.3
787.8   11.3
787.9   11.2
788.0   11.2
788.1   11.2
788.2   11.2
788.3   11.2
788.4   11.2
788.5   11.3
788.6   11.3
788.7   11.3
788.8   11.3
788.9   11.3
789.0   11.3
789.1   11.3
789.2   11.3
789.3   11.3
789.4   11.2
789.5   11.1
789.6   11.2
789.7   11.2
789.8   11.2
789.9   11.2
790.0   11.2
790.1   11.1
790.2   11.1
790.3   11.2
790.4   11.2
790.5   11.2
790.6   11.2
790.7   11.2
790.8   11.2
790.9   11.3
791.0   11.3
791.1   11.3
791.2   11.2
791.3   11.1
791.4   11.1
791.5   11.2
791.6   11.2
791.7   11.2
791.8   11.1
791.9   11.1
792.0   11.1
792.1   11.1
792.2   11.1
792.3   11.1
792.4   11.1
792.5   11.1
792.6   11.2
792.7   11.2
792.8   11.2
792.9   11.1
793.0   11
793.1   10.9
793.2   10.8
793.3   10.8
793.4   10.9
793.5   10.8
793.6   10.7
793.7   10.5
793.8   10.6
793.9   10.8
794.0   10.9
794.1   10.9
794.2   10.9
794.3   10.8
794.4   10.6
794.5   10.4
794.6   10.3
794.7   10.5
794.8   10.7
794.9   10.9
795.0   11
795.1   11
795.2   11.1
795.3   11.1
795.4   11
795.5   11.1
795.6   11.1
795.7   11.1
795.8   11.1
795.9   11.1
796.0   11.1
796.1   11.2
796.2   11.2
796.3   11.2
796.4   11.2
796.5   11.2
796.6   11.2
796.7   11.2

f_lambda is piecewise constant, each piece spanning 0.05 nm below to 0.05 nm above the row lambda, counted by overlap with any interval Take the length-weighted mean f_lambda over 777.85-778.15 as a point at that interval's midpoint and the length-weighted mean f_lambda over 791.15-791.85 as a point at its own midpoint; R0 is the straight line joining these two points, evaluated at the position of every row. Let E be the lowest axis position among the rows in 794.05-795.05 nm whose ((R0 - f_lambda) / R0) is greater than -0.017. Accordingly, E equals 794.1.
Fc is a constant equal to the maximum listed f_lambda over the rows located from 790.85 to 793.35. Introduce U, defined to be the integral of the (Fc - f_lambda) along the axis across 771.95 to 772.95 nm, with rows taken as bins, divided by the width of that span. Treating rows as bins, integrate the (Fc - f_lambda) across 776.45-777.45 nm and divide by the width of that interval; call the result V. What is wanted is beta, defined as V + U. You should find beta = -0.16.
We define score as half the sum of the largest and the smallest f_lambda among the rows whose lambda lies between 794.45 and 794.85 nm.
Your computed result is 10.5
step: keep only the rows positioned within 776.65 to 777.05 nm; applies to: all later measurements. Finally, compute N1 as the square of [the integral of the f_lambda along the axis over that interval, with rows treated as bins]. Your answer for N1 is 20.8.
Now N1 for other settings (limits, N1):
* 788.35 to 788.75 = 20.3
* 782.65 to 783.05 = 20.5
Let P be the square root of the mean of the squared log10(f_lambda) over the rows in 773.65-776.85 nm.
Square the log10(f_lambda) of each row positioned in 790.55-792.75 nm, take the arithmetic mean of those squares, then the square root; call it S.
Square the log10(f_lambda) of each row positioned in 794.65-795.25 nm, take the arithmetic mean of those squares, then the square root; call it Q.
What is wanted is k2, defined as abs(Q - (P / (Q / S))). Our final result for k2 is 0.033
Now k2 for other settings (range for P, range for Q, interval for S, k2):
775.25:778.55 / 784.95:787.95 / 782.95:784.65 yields 0.010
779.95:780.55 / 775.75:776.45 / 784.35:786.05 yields 0.007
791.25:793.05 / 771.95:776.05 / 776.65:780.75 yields 0.012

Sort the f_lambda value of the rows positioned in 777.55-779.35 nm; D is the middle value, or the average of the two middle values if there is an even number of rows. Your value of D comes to 11.4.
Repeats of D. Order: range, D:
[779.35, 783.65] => 11.3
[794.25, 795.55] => 10.9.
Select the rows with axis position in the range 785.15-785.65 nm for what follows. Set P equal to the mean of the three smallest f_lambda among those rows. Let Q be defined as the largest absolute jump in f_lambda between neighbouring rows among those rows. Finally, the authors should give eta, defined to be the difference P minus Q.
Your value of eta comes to 11.2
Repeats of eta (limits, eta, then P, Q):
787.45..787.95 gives 11.2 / 11.3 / 0.10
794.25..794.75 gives 10.2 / 10.4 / 0.20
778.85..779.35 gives 11.1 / 11.3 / 0.20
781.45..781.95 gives 11.3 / 11.4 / 0.10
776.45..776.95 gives 11.4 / 11.4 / 0.00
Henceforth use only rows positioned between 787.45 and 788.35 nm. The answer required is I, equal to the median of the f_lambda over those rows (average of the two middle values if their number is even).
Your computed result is 11.2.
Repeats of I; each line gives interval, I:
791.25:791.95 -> 11.1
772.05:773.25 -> 11.3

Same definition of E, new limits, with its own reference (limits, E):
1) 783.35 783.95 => 783.4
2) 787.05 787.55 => 787.3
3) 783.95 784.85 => 784.0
